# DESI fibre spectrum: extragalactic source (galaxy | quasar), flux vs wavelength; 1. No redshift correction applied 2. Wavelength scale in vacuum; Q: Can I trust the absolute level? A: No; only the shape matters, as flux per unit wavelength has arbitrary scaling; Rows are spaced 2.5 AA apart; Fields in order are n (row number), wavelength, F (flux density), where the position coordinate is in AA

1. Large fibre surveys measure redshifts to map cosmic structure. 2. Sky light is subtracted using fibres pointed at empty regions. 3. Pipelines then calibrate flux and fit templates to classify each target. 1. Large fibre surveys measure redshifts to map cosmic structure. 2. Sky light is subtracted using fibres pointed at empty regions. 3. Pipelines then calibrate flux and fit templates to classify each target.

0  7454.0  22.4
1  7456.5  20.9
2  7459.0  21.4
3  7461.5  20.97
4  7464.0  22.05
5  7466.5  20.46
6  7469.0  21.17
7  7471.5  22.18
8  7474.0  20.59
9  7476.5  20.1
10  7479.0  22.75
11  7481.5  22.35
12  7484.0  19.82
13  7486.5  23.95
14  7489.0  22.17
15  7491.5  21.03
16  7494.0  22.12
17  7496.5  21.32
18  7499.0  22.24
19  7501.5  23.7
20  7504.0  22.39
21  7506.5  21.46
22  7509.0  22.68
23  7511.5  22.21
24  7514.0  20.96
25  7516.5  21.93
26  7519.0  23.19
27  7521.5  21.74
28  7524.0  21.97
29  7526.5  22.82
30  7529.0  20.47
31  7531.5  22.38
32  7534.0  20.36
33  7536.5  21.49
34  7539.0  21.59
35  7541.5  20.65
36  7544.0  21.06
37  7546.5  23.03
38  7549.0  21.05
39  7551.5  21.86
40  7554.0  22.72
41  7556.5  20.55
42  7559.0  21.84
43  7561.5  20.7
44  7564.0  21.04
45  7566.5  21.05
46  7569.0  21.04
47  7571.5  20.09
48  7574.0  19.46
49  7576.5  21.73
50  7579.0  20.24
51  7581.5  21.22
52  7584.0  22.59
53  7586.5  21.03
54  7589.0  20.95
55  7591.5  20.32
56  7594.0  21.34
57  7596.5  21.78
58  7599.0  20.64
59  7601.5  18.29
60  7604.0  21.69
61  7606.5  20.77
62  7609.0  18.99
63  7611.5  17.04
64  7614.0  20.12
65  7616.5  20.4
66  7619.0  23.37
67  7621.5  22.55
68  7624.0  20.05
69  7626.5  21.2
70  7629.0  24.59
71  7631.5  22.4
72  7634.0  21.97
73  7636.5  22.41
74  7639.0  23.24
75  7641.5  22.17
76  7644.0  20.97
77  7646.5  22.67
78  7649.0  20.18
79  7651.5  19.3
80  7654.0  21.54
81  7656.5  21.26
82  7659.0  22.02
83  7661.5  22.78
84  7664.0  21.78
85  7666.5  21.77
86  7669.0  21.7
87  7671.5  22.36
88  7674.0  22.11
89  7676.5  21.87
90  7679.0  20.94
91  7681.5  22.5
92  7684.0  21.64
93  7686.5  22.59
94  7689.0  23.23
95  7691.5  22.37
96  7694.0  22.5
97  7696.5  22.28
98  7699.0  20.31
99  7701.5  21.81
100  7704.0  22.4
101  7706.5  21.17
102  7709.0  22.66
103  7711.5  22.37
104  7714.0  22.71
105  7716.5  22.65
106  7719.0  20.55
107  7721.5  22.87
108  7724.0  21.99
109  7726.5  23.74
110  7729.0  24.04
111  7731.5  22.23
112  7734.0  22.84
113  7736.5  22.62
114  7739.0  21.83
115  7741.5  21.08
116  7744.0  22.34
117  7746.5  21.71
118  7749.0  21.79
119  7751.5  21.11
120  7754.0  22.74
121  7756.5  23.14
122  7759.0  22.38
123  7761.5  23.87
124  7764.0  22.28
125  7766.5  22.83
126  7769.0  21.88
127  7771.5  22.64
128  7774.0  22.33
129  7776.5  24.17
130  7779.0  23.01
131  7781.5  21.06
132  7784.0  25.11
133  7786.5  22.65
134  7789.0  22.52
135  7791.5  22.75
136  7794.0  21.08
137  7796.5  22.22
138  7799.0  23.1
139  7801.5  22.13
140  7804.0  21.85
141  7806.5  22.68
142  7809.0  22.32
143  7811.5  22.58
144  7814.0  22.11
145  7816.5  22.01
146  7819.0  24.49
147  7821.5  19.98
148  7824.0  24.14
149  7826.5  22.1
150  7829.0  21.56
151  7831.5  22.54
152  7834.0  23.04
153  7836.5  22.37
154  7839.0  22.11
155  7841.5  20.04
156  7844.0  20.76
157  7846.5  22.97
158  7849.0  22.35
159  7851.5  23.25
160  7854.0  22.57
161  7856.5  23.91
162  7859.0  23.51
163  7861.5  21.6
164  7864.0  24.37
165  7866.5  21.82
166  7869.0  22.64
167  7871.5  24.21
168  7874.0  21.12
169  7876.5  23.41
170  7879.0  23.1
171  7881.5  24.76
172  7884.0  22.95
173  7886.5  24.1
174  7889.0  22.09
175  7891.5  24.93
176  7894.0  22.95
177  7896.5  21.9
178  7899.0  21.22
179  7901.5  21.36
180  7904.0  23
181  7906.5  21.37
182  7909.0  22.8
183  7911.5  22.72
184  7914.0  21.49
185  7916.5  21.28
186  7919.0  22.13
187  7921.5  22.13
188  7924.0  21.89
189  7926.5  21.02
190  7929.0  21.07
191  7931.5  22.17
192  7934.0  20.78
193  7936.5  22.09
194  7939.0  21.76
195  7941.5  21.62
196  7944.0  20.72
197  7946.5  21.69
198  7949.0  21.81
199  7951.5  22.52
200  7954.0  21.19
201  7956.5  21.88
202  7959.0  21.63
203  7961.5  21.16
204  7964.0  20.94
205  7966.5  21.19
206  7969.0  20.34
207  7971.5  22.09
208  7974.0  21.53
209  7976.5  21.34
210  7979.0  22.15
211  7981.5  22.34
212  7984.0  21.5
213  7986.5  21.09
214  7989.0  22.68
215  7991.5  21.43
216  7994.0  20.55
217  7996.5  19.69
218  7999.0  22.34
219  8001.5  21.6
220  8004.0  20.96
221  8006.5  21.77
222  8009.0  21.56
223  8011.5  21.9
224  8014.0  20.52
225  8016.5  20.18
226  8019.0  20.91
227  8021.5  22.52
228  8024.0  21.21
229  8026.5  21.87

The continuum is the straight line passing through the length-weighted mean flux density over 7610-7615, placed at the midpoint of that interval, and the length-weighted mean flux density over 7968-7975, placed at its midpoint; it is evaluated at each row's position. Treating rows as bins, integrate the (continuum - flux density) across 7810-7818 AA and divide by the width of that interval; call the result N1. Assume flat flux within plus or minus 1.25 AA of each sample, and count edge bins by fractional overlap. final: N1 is -2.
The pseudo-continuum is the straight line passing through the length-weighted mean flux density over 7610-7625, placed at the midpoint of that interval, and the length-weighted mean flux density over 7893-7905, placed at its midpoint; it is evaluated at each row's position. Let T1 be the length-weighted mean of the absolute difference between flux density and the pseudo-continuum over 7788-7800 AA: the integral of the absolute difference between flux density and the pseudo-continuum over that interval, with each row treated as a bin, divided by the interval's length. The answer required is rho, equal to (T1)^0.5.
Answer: 1.00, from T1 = 1.0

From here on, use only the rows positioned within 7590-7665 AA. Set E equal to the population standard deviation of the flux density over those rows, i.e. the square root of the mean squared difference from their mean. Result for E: 1.56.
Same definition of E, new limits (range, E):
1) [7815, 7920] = 1.20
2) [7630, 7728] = 0.89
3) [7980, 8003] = 0.89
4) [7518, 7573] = 0.89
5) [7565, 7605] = 0.99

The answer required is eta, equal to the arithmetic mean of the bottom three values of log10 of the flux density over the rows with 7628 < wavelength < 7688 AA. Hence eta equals 1.30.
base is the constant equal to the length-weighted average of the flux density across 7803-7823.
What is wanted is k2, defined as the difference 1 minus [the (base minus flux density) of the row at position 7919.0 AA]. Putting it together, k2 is 0.85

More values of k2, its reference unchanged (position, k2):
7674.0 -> 0.83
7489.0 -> 0.89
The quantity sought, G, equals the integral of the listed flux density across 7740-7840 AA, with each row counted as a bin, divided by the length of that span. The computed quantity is 22.4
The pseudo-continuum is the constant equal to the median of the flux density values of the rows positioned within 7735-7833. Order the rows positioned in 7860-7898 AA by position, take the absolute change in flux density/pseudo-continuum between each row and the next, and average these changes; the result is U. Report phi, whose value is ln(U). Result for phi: -2.49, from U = 0.083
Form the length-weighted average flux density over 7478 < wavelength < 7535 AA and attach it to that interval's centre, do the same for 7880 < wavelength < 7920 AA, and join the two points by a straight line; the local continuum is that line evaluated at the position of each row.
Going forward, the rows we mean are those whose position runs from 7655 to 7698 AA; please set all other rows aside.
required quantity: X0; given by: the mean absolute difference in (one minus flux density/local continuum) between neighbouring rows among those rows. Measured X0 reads 0.028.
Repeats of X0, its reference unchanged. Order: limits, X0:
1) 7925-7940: 0.037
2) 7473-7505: 0.071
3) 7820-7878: 0.067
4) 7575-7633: 0.073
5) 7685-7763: 0.041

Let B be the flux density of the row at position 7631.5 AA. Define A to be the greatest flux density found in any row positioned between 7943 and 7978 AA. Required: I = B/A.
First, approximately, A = 22.52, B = 22.4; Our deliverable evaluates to 0.99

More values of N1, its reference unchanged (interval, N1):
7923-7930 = 0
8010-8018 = 1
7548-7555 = -4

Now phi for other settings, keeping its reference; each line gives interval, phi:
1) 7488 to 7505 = -2.99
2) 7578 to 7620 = -2.70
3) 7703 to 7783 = -3.11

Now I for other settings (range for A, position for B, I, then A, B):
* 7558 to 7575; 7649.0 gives 0.92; 21.84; 20.18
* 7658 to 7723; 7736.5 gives 0.97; 23.23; 22.62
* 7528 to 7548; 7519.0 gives 1.01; 23.03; 23.19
